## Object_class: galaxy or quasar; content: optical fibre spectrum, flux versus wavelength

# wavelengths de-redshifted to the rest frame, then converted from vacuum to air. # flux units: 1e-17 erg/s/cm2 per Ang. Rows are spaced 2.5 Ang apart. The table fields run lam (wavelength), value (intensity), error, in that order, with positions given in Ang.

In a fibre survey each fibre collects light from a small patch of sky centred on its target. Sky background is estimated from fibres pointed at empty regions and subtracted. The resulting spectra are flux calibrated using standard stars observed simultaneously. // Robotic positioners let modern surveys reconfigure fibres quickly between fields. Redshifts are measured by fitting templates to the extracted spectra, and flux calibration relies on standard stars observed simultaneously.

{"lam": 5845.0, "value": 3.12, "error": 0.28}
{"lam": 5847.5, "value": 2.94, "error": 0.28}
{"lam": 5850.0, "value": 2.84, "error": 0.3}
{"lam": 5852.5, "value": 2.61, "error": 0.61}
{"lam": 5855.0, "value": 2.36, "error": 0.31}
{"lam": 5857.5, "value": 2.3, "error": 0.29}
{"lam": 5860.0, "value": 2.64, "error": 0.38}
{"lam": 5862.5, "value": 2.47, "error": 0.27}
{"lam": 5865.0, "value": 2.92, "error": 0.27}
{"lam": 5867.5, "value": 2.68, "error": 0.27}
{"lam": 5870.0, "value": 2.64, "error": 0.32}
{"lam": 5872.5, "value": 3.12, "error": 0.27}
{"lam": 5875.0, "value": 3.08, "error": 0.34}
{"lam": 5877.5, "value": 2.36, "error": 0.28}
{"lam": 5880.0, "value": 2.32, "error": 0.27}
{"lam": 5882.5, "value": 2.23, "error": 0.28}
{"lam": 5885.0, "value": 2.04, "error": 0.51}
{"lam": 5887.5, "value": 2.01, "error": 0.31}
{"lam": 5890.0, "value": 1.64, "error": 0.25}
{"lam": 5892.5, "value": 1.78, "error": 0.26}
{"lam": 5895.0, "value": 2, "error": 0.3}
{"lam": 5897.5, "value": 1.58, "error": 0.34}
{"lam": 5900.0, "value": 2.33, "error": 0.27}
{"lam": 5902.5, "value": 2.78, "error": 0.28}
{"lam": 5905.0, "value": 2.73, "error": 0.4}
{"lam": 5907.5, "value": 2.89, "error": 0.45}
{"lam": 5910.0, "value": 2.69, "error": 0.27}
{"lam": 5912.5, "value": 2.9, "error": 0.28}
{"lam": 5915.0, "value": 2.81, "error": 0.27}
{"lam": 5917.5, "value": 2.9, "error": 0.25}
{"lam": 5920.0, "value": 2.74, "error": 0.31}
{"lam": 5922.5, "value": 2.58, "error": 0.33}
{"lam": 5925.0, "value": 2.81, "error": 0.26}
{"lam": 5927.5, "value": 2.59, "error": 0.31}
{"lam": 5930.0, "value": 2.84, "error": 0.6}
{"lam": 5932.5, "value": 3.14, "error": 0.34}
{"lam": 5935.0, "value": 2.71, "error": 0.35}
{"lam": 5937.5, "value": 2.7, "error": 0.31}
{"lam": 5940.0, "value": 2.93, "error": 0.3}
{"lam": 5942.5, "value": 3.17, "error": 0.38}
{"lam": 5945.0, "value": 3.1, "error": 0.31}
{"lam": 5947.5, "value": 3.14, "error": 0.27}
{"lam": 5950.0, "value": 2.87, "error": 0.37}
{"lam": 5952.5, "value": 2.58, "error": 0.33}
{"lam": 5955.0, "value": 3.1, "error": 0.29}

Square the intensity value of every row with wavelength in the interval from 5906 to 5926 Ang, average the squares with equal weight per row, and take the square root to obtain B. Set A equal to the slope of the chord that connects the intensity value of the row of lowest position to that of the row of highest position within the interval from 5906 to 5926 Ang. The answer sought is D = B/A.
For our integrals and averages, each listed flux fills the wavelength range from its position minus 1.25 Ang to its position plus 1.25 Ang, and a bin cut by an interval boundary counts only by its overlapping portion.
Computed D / -611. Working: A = -0.005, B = 2.79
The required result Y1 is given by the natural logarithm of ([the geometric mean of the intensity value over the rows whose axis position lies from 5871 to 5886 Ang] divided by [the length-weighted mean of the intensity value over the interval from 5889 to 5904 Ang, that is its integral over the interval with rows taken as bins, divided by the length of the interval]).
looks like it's 0.20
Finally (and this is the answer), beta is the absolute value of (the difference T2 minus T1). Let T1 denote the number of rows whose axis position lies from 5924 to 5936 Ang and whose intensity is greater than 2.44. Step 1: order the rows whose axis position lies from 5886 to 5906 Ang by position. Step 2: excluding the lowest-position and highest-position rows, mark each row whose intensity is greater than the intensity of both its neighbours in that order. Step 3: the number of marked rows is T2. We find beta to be 3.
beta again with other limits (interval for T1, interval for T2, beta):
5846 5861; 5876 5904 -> 3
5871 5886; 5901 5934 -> 2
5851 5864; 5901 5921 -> 0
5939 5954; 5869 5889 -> 5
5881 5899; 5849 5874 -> 2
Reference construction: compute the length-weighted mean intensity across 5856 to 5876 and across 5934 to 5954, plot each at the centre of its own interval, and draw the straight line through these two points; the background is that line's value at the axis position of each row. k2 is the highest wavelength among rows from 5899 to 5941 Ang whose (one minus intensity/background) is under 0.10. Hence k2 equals 5940.0 Ang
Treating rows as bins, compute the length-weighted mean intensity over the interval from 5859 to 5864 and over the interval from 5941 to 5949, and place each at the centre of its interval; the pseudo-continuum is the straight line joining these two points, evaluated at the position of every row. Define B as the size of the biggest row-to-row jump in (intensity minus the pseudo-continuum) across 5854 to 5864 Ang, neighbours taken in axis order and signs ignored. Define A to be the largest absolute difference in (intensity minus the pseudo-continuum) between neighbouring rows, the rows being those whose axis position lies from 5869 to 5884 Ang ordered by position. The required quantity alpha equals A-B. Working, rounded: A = 0.74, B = 0.32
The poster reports 0.4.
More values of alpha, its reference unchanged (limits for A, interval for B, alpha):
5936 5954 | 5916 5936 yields -0.1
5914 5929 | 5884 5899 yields -0.2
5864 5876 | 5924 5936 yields 0.0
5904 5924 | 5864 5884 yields -0.5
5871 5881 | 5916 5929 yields 0.5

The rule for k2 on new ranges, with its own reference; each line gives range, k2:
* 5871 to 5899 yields 5875.0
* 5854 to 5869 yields 5867.5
